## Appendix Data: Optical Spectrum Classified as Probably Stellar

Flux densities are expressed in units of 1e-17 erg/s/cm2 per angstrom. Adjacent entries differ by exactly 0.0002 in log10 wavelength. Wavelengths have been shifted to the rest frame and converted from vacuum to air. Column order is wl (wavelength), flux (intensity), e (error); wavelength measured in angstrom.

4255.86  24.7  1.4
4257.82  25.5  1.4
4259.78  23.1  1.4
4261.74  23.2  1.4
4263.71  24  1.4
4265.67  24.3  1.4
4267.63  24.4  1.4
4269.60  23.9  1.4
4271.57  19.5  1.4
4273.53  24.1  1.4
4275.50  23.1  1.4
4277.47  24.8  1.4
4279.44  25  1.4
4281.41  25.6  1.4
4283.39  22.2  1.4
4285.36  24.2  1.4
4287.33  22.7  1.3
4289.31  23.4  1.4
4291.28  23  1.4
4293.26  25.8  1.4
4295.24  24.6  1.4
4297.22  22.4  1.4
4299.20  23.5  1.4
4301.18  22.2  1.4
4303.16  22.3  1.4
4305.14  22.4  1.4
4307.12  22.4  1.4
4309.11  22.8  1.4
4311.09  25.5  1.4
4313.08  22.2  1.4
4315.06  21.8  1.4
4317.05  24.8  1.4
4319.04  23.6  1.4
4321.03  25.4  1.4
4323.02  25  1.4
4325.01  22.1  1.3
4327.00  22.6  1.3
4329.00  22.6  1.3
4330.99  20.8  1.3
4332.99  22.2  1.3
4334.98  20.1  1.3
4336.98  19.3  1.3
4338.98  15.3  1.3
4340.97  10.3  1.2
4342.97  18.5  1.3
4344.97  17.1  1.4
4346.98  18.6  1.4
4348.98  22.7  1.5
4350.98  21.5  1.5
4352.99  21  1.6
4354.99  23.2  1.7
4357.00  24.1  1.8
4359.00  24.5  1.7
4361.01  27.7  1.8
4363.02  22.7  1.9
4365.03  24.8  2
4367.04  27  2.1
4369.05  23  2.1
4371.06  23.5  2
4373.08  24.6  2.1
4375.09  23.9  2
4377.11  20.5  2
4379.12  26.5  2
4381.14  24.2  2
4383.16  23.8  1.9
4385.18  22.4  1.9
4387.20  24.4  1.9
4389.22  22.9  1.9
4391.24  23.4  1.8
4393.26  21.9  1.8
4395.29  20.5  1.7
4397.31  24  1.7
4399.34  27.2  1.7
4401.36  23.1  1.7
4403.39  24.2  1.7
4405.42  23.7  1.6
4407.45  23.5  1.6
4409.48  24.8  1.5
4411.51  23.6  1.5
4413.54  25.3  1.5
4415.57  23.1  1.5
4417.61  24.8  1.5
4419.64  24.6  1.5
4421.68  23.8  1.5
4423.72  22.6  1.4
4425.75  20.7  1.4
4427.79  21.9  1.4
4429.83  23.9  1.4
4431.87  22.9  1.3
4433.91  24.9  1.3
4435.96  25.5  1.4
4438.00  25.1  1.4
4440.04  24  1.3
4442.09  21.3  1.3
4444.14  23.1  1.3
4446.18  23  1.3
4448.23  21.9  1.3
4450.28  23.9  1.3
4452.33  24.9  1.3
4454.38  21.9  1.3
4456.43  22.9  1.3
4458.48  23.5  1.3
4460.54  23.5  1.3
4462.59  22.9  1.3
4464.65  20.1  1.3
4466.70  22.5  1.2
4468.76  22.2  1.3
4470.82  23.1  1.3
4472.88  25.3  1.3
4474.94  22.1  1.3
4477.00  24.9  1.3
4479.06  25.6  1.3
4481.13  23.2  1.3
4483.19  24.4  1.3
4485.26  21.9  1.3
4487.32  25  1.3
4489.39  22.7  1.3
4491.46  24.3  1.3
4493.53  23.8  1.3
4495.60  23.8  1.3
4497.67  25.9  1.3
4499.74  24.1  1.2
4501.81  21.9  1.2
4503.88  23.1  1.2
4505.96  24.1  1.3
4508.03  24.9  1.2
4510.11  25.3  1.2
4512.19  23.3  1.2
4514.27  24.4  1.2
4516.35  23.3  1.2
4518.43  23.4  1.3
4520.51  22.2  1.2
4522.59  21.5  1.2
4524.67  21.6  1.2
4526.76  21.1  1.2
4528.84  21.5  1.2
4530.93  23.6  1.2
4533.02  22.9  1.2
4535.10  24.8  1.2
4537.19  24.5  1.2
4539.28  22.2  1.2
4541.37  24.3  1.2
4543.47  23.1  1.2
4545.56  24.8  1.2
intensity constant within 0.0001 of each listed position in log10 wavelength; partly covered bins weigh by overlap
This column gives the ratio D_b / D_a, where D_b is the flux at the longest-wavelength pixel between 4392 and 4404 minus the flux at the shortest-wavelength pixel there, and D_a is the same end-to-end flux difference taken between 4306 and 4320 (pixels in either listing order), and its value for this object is 1.9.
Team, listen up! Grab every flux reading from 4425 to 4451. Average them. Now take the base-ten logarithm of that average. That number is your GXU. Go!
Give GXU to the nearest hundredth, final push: 1.37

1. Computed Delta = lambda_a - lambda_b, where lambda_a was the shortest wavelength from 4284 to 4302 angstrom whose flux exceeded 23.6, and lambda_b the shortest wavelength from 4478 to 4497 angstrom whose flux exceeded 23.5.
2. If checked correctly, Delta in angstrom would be -193.7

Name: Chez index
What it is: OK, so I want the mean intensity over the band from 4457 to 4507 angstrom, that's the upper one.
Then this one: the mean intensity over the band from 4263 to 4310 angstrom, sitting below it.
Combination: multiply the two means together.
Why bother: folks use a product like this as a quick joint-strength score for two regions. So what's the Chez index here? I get 551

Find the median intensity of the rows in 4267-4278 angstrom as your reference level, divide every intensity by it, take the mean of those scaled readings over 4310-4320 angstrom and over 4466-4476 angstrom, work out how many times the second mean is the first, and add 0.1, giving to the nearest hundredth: 1.08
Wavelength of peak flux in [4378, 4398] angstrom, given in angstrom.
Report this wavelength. 4379.12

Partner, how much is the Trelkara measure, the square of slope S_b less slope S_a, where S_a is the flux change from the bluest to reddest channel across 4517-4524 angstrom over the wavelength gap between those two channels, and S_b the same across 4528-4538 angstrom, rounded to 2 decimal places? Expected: 0.67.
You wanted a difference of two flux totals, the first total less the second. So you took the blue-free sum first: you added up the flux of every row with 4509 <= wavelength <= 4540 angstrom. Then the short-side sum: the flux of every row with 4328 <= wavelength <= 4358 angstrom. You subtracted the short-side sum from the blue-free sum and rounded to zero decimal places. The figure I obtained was 48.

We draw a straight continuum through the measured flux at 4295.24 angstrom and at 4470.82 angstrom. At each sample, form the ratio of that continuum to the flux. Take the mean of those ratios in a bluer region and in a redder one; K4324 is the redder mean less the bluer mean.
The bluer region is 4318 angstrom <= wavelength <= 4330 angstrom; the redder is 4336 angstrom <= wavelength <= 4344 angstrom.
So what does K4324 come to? 0.59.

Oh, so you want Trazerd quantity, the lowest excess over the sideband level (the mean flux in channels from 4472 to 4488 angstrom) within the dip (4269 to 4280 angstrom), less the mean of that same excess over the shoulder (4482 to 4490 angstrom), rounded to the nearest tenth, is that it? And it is -4.0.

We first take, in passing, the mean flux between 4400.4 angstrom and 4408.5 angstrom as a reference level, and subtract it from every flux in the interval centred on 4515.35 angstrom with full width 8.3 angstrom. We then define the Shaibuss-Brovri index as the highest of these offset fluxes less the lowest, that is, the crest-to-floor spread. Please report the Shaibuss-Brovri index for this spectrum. 1.1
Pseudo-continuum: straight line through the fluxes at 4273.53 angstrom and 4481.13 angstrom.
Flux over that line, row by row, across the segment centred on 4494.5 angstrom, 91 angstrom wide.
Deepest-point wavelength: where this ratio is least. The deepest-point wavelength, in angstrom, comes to 4464.65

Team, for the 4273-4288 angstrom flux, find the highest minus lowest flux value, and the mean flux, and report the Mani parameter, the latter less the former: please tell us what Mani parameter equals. 21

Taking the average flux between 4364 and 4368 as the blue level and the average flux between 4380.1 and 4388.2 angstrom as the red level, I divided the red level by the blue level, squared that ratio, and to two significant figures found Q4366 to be 0.84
